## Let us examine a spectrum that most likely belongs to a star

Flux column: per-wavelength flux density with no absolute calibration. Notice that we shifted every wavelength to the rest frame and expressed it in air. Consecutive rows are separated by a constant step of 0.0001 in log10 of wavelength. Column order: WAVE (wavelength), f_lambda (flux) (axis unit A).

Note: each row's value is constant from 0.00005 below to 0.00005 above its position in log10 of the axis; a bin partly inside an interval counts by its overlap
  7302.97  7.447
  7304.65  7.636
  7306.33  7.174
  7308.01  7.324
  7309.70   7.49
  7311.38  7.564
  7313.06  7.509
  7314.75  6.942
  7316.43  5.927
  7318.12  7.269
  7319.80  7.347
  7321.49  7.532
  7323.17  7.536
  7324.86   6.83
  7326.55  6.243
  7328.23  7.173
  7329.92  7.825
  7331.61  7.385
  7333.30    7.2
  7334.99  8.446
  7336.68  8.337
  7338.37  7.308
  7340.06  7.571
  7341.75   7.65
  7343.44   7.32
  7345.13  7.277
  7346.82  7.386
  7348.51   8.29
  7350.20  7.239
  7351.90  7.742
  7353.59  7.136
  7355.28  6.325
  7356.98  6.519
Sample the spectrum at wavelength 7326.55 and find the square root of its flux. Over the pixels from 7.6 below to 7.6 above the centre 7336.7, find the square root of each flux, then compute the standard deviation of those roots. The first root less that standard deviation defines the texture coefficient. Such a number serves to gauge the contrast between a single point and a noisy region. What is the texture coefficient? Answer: 2.42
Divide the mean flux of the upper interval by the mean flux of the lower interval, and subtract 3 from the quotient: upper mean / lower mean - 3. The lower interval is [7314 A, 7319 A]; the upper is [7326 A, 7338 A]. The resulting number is -1.88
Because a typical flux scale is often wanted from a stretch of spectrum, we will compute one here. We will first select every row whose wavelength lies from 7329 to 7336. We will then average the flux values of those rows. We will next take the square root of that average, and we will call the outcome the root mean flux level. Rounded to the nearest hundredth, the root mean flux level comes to 2.78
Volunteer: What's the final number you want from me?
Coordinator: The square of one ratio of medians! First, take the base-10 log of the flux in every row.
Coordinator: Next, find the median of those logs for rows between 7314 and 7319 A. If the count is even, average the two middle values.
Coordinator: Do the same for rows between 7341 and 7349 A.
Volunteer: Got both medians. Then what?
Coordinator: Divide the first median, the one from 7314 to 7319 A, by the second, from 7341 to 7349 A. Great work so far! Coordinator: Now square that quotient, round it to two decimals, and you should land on 0.94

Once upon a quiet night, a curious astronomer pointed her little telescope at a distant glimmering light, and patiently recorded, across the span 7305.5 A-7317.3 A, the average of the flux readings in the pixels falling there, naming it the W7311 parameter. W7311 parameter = 7.1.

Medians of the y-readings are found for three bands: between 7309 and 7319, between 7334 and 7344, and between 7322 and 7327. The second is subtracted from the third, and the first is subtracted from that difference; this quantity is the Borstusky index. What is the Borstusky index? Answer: -8.16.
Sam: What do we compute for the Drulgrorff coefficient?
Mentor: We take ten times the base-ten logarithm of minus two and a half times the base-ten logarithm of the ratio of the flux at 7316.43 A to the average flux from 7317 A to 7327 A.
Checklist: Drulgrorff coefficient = -7.0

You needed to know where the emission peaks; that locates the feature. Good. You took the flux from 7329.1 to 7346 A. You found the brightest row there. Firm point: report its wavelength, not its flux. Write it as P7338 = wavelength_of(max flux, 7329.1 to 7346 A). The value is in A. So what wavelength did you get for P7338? 7334.99 A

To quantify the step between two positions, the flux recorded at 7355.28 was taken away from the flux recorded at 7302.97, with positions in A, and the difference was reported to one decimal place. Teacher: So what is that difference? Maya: 1.1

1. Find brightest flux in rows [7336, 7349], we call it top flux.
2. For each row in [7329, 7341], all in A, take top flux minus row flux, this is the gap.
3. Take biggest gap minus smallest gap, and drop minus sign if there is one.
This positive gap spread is 1.2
